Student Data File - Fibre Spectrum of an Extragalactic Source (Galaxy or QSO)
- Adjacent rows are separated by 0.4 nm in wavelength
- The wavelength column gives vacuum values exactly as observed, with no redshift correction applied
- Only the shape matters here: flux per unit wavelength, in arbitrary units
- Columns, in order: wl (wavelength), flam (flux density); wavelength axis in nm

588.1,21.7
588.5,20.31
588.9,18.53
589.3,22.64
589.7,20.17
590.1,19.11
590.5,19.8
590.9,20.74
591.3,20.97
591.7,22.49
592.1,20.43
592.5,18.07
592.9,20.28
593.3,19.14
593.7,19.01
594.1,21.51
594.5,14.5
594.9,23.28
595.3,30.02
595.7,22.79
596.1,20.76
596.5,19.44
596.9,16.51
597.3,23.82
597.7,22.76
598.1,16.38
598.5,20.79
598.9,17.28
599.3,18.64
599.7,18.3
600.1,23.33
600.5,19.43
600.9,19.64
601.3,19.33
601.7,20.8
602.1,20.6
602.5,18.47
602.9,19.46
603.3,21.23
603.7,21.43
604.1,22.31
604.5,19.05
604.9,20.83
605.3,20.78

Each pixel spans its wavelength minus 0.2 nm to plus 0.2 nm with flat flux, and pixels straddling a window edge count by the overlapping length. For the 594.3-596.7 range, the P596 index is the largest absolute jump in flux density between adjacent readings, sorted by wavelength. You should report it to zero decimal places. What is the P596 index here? 9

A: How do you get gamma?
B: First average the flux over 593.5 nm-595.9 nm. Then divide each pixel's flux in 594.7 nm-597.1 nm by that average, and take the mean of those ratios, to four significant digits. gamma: 1.013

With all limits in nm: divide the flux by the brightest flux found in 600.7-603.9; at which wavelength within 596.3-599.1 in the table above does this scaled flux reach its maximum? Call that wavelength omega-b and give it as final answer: 597.3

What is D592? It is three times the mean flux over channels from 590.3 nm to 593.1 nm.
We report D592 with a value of 61.2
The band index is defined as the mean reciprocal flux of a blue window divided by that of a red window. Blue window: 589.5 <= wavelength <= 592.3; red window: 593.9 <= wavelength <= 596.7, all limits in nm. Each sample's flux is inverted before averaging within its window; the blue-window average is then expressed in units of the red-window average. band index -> 1.02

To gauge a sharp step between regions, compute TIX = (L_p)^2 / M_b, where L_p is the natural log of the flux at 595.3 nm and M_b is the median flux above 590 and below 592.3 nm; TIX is 0.56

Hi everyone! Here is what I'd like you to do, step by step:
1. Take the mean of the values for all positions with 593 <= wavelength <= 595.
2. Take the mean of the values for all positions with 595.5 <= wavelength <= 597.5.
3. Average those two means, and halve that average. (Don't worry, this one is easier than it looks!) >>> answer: 10.0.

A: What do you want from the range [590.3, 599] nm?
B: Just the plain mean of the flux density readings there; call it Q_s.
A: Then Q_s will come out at 20.5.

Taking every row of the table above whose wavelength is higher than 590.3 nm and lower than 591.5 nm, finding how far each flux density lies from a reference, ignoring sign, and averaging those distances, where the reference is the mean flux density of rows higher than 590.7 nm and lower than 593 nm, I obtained 0.5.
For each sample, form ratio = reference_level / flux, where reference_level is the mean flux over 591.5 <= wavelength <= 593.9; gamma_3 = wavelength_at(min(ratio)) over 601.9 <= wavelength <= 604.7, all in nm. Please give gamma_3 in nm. 604.1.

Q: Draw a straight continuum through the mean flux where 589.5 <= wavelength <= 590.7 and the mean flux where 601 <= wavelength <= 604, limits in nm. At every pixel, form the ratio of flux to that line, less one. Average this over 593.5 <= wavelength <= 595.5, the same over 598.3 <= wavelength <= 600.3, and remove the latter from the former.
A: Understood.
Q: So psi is 0.11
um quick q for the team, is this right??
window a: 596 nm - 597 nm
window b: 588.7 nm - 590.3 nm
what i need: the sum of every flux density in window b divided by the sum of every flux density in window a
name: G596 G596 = 1.4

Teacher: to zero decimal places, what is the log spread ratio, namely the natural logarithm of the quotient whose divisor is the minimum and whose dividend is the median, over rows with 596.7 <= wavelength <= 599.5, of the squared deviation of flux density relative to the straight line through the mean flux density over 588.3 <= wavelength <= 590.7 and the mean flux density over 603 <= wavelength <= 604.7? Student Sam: 6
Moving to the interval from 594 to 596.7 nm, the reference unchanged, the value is 4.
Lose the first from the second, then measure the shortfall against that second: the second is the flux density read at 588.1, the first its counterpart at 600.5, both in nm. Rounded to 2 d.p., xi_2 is 0.10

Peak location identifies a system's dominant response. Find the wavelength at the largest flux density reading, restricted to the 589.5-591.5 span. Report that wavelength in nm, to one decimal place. 591.3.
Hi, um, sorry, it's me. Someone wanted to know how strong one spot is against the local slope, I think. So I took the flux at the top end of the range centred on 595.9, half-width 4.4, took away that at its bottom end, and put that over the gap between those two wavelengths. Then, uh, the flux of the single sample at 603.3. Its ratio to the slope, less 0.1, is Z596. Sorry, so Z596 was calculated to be 212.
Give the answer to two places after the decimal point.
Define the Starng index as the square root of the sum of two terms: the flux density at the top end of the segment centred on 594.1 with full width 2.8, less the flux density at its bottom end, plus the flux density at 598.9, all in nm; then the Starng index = 5.20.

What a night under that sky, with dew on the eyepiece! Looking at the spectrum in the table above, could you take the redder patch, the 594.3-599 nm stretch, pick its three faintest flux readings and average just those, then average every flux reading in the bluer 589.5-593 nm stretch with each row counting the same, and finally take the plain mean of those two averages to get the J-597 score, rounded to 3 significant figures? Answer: 18.0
